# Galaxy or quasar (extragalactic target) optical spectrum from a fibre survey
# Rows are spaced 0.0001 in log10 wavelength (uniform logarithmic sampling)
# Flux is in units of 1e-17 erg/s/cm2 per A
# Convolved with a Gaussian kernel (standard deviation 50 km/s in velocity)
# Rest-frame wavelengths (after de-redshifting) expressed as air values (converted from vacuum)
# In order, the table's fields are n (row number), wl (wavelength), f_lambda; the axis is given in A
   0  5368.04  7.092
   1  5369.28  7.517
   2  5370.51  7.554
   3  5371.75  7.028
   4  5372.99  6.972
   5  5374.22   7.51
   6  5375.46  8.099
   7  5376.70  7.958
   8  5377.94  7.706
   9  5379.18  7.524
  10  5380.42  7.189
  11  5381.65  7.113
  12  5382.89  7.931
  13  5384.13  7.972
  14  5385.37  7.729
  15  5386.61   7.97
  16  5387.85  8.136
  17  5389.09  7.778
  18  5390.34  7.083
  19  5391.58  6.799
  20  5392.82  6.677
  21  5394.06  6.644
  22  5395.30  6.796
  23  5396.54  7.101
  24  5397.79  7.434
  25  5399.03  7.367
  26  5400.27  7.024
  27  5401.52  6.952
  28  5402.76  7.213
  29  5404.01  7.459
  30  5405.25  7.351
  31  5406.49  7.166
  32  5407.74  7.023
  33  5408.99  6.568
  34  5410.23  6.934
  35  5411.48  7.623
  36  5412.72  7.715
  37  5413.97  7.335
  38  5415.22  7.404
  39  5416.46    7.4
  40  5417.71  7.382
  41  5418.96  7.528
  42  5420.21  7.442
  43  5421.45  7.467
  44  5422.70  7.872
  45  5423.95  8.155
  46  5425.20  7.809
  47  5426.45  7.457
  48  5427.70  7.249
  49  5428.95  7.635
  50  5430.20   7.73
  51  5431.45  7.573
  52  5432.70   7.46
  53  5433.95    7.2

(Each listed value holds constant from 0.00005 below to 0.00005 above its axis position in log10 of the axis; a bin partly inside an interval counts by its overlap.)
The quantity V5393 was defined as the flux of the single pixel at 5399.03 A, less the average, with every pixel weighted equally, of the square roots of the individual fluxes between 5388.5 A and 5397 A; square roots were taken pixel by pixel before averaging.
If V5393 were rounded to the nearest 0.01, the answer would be 4.73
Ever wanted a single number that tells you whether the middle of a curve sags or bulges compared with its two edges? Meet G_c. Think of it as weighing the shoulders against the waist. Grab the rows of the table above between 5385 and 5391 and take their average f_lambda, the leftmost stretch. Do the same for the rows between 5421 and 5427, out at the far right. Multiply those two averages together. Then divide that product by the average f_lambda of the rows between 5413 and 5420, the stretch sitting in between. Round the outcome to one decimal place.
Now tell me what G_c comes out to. 8.1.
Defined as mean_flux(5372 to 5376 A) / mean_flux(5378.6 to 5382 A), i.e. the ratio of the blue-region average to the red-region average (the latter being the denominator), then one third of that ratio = 0.34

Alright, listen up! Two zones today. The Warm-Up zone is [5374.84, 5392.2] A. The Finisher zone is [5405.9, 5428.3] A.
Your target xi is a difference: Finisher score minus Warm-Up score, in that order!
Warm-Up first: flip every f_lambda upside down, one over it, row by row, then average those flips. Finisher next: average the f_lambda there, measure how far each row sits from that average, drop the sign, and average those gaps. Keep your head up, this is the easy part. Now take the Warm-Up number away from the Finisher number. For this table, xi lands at 0.12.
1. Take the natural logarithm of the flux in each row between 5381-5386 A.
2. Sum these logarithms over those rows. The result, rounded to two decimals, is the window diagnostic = 8.15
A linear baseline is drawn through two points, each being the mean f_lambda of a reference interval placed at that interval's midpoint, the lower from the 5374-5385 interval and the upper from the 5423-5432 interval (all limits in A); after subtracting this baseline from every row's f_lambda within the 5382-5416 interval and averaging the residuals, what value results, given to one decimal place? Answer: -0.4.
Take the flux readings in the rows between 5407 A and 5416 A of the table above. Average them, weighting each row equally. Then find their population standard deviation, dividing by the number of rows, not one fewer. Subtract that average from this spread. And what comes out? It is -6.85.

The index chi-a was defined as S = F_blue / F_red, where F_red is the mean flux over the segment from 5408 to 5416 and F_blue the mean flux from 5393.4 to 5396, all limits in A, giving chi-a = 0.93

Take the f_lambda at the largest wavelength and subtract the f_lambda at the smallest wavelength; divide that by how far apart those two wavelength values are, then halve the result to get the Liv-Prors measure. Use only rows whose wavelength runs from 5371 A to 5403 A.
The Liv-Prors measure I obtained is 0.003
